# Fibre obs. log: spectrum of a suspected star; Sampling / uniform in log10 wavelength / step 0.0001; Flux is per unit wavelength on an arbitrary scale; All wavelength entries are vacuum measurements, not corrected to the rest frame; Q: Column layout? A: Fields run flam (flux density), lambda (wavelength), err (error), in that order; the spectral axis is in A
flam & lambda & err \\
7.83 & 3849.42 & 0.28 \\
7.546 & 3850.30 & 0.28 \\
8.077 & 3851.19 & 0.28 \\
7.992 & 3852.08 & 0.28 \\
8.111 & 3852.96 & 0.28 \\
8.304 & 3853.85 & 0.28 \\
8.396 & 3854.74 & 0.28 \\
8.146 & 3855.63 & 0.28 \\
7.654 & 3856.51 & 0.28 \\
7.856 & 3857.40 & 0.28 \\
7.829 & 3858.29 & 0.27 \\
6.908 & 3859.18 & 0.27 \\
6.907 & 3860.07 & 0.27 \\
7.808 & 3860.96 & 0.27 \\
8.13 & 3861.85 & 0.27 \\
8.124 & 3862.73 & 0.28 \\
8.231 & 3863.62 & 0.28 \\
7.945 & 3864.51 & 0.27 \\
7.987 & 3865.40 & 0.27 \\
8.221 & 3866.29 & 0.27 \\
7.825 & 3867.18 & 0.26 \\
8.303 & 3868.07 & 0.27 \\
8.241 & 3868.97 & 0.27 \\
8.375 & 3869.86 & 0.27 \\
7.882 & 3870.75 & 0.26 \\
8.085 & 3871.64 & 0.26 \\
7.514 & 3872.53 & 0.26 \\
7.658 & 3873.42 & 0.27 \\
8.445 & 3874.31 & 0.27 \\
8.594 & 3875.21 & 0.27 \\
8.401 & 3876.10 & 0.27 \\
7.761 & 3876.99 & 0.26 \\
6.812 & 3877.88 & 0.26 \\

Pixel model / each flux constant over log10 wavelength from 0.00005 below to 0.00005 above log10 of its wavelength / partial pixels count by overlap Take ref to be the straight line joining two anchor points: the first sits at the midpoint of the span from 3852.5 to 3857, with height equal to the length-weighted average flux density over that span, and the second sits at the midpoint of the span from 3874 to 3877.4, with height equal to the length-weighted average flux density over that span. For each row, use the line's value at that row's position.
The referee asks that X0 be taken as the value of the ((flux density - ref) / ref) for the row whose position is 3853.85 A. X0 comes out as 0.02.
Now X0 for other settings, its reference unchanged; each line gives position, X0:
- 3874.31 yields 0.02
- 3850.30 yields -0.07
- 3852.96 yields 0.00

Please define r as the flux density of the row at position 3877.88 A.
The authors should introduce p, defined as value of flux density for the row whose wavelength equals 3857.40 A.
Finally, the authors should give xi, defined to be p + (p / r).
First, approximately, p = 7.856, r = 6.812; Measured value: 9.01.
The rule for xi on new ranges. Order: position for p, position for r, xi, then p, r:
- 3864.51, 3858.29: 8.96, 7.945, 7.829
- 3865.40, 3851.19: 8.98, 7.987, 8.077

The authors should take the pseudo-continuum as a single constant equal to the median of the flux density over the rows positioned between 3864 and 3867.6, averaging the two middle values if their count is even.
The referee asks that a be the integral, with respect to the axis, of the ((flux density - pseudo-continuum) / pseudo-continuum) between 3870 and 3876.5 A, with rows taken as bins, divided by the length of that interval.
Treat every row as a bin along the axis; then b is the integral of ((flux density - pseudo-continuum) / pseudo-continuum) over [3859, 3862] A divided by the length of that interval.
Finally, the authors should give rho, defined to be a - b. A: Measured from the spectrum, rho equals 0.085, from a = 0.016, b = -0.069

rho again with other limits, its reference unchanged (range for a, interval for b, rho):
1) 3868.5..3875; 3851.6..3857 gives -0.006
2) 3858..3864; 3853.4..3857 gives -0.053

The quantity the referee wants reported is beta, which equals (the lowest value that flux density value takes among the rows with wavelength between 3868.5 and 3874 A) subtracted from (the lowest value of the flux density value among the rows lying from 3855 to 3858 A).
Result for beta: 0.1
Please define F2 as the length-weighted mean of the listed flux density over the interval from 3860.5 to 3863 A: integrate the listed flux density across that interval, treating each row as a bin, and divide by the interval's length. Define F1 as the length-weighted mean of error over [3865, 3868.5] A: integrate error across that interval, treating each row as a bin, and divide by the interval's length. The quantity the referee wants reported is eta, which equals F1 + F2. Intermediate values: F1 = 0.268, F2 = 8.03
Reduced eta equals 8.30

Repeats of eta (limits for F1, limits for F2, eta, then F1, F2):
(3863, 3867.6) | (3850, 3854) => 8.27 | 0.270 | 8.00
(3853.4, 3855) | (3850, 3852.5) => 8.15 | 0.279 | 7.87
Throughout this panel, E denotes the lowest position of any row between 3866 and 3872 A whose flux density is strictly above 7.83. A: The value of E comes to 3866.29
